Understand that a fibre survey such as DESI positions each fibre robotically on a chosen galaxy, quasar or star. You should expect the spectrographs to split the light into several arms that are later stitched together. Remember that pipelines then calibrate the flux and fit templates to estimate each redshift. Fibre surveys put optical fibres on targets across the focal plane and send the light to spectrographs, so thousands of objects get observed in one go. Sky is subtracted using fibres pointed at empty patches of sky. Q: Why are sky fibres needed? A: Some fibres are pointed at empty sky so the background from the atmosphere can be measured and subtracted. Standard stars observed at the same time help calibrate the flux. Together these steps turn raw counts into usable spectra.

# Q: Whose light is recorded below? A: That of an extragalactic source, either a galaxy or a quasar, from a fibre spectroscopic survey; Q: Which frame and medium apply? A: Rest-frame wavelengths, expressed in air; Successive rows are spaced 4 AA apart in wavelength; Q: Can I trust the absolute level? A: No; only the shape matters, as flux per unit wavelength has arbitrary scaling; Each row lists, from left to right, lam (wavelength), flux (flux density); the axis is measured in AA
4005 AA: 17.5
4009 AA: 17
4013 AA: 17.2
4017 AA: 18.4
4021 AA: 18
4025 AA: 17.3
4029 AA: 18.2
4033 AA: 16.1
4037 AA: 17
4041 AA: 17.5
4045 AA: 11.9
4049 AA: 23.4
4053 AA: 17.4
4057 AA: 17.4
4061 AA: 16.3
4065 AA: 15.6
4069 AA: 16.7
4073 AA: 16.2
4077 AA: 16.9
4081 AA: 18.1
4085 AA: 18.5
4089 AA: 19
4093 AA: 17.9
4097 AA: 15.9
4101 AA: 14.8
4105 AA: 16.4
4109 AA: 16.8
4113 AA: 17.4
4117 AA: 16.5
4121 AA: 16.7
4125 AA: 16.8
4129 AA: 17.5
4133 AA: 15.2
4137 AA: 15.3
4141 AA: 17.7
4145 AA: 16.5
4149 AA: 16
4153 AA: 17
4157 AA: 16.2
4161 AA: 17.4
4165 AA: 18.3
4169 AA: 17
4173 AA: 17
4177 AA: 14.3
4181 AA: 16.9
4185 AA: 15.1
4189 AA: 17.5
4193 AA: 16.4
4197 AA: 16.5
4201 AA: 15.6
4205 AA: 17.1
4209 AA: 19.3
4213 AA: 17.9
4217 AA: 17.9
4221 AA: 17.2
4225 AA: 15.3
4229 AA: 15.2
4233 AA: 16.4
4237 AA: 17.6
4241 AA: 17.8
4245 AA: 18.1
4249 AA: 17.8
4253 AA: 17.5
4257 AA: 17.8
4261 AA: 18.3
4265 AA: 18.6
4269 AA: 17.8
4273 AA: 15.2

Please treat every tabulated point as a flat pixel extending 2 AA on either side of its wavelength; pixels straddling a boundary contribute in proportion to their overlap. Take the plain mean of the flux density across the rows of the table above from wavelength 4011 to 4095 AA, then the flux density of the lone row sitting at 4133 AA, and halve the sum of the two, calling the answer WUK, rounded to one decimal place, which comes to 16.3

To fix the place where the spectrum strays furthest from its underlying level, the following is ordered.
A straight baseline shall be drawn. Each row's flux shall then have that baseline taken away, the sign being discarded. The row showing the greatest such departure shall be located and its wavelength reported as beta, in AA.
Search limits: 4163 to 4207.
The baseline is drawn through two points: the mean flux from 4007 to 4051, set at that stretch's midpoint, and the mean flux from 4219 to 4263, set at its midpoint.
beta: 4177 AA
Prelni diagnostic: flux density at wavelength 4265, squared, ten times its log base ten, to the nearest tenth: 25.4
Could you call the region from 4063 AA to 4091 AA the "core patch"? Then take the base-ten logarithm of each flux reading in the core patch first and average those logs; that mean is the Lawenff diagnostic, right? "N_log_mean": 1.24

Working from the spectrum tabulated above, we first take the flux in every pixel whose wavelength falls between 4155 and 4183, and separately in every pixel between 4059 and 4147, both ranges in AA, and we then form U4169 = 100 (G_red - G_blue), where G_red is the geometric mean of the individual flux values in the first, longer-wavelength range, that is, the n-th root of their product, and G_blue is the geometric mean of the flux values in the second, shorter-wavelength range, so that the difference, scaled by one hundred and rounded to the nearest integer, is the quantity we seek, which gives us -4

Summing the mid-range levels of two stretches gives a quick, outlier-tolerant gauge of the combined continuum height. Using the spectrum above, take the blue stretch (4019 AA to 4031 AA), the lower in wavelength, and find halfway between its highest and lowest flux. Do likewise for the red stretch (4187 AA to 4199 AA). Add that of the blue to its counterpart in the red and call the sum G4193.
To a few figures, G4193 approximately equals 34.7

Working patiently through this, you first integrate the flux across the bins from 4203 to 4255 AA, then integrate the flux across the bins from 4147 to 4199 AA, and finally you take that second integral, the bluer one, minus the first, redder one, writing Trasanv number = -38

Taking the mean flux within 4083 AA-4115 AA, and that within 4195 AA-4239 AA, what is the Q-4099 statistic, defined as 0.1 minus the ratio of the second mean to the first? -0.89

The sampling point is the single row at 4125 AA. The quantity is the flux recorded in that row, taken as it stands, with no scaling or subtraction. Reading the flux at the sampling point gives 16.8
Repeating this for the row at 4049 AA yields 23.4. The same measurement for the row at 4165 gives 18.3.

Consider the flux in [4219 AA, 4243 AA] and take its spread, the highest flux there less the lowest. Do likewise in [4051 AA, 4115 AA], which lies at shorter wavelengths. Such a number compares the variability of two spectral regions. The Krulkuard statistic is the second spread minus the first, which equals 2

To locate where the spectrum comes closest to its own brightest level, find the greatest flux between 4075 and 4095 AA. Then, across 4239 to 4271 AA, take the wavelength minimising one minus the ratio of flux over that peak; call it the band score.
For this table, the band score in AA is 4265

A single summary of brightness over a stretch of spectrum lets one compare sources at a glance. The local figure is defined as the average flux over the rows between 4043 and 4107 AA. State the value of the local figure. 17.0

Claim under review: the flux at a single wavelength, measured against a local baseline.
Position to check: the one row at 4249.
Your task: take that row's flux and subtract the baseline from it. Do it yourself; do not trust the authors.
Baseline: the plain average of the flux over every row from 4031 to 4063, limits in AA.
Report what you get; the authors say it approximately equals 0.7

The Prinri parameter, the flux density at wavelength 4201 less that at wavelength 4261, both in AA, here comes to -2.7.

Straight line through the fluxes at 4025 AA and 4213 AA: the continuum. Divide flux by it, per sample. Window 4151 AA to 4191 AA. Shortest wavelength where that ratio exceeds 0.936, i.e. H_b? 4153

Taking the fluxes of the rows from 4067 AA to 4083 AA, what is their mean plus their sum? 84.9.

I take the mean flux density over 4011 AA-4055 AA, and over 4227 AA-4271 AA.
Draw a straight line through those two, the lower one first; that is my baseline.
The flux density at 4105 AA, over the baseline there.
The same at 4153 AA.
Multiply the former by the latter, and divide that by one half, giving 1.82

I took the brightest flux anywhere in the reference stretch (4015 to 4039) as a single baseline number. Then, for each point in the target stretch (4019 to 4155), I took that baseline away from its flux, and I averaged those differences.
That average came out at -1.46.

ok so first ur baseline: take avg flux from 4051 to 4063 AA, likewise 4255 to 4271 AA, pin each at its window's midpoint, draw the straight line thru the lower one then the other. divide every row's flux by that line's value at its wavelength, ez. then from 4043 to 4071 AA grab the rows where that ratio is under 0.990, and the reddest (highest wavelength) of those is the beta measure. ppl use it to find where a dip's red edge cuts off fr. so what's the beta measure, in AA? 4069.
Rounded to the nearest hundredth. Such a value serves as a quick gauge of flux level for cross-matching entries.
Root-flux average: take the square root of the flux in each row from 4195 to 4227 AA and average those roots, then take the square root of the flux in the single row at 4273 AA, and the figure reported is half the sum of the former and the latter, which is 4.02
